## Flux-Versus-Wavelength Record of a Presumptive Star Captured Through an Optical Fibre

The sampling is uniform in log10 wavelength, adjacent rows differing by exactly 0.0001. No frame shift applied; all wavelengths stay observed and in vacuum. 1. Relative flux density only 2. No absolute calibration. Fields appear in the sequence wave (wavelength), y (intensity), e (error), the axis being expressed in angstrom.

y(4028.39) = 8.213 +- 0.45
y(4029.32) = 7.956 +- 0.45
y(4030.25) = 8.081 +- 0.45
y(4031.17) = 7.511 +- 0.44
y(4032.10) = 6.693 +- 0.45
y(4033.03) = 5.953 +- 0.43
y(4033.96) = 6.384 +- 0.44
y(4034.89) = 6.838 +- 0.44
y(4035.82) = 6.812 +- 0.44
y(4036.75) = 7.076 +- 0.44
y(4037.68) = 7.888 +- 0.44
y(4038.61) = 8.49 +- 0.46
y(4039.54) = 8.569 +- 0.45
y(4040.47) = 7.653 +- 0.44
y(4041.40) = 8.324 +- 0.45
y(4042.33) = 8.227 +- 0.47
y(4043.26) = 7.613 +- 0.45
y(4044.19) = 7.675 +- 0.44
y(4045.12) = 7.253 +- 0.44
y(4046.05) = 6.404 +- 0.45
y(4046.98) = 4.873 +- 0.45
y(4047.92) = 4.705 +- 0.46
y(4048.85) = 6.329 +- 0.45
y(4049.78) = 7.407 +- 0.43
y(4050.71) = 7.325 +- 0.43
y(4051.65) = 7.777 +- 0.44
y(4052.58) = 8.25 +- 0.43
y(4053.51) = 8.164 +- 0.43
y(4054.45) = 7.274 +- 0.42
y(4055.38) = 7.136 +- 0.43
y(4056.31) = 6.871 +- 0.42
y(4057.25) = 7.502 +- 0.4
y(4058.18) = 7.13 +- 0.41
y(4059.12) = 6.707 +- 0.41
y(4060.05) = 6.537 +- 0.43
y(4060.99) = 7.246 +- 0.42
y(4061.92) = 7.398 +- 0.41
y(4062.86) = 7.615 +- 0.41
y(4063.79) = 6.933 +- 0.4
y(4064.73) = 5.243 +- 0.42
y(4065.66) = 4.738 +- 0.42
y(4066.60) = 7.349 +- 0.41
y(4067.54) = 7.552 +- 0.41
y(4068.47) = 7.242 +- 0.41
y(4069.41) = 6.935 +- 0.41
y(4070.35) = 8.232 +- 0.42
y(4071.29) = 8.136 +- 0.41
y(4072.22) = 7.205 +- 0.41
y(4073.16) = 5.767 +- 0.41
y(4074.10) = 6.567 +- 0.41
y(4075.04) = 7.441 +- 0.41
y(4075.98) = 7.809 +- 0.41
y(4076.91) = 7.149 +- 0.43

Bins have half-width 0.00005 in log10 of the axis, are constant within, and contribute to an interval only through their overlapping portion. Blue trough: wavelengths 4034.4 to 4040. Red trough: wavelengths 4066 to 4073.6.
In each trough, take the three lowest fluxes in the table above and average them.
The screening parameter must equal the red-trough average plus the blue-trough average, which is 13.5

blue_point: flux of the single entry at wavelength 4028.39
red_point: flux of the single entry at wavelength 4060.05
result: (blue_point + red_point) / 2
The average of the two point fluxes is 7.4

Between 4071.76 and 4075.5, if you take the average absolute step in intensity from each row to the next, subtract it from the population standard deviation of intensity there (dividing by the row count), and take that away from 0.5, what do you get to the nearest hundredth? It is 0.89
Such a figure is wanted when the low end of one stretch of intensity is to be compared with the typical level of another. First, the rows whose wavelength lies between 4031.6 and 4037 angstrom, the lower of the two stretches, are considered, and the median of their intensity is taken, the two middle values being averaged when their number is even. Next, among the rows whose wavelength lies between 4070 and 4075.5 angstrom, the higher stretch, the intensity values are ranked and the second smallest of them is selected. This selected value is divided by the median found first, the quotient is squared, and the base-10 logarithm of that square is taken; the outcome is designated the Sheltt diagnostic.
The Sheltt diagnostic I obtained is -0.02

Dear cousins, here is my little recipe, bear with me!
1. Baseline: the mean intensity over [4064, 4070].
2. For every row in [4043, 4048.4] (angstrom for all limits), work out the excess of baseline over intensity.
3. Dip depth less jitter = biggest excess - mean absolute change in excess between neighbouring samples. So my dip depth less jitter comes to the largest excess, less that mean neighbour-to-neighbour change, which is 1.2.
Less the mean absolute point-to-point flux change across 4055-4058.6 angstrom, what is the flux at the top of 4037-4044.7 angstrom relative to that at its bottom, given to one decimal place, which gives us -0.6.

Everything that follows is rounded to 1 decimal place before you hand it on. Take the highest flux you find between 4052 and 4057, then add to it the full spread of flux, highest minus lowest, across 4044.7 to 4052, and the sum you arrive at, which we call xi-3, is 11.3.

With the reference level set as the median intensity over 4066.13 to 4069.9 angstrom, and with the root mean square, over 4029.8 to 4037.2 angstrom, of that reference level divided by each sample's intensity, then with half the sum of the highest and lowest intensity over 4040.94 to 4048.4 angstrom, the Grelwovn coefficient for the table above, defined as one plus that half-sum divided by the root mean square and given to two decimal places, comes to 7.11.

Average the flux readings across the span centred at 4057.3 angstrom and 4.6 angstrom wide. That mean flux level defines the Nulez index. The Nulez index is 7.07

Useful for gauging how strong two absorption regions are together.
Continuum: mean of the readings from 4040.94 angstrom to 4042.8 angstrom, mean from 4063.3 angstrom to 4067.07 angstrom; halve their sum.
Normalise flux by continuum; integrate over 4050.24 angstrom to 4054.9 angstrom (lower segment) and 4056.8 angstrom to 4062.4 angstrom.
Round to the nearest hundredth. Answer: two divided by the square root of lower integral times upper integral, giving 0.38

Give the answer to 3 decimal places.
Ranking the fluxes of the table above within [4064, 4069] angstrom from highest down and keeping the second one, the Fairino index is 7.349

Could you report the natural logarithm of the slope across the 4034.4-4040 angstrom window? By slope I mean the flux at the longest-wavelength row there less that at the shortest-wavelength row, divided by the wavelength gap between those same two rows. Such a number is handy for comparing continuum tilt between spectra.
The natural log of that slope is -1.0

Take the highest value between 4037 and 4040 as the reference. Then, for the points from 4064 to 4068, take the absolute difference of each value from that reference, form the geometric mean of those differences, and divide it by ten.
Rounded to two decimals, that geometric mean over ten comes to 0.20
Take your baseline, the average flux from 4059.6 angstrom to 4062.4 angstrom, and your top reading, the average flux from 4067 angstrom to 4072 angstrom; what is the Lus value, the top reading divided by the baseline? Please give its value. 1.08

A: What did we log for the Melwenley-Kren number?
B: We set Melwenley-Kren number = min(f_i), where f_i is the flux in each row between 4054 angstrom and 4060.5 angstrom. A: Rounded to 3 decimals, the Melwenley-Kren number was 6.537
